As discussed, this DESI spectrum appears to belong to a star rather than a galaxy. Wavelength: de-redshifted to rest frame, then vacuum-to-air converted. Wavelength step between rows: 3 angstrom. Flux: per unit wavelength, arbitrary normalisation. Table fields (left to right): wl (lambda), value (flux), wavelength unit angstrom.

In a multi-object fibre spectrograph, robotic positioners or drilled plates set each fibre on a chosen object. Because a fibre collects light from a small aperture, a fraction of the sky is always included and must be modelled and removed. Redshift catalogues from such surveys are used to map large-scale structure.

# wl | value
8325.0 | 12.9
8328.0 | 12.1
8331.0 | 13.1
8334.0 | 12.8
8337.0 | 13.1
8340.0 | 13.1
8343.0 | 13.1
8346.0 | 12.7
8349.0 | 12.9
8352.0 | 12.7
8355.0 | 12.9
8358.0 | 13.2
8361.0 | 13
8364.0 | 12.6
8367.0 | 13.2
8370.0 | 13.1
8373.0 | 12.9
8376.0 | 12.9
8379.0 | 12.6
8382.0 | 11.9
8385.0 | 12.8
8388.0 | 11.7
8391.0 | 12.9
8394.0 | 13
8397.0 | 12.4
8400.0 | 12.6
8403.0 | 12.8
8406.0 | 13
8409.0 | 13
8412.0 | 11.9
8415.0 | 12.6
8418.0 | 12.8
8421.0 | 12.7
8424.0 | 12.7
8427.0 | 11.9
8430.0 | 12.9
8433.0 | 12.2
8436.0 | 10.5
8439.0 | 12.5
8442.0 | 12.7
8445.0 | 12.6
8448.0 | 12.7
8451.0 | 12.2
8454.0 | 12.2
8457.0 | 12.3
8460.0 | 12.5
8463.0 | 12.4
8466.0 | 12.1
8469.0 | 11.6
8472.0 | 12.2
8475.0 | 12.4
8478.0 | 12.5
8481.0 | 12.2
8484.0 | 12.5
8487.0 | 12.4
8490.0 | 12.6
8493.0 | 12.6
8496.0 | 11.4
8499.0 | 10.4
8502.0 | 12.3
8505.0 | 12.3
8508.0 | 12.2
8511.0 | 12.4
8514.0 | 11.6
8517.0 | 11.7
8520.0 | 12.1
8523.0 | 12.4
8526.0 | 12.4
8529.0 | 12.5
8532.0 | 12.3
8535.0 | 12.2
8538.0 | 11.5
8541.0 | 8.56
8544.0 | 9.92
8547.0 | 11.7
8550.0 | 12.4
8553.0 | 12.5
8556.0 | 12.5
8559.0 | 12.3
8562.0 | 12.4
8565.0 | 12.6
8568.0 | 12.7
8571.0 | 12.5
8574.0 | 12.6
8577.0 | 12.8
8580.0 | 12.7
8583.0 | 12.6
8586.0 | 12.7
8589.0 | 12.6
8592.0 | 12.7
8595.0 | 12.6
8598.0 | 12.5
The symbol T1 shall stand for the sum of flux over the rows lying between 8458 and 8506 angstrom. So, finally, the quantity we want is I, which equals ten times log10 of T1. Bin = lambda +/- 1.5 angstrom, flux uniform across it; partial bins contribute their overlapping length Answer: 22.89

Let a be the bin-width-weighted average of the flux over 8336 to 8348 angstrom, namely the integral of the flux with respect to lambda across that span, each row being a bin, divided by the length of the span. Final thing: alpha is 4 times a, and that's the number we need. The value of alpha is 52.0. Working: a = 12.99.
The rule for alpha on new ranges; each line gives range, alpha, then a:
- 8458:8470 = 48.7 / 12.18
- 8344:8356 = 51.2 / 12.81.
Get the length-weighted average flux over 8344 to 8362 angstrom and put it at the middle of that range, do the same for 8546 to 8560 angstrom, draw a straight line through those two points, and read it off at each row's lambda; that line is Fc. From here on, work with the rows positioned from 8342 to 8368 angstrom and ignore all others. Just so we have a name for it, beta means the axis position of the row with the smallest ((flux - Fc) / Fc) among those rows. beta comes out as 8364.0 angstrom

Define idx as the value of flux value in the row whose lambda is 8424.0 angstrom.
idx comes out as 12.7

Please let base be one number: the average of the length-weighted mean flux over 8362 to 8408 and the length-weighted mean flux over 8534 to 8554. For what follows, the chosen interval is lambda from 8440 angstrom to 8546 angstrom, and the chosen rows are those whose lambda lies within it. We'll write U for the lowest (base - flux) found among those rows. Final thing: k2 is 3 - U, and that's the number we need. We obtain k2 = 3.75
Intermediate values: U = -0.8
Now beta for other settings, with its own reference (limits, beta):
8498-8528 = 8499.0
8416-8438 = 8436.0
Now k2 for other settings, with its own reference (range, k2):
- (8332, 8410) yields 4.25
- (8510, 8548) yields 3.55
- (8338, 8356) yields 4.15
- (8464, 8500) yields 3.65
